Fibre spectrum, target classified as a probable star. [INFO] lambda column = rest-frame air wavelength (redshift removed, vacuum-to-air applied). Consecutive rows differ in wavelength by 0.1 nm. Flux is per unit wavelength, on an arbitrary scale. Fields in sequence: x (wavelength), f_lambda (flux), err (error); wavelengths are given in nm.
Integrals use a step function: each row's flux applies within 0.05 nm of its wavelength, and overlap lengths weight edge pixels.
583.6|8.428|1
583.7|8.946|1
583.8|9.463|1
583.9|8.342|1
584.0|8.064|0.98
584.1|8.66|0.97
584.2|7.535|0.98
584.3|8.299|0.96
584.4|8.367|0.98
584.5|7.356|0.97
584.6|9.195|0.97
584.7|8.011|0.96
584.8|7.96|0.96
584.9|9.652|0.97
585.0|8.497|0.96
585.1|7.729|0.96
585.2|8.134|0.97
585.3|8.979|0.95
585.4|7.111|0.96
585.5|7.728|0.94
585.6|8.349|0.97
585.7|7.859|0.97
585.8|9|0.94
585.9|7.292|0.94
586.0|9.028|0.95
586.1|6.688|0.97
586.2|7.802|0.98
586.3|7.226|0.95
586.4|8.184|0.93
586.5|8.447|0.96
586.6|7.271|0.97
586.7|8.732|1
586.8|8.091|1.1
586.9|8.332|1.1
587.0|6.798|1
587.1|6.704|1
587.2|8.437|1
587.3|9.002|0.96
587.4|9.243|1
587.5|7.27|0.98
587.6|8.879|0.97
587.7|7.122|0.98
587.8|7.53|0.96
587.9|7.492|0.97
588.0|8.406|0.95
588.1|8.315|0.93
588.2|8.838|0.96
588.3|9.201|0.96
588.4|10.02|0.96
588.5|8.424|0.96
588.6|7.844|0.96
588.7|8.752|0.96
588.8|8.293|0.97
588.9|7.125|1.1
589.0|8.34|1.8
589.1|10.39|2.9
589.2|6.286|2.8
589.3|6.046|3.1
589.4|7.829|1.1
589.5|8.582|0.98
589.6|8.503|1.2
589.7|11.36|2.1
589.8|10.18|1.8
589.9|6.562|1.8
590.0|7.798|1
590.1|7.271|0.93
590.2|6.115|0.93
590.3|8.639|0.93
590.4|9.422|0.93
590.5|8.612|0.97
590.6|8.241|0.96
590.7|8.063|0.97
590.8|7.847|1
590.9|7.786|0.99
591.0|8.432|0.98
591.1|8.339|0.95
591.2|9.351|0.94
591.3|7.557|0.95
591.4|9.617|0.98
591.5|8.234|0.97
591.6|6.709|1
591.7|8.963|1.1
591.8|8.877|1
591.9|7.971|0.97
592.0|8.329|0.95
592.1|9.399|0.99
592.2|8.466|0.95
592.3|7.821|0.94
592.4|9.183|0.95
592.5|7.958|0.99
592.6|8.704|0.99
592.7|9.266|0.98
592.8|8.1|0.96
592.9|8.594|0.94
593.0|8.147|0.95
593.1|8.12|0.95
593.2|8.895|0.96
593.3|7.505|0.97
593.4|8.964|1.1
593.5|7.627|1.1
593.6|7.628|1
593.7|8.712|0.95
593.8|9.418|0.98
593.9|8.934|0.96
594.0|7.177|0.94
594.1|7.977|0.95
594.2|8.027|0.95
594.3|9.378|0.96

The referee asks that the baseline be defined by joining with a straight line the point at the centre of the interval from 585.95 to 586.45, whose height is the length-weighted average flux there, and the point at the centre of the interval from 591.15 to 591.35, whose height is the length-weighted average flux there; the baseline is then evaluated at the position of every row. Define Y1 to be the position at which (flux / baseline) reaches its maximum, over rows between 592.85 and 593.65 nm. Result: 593.4 nm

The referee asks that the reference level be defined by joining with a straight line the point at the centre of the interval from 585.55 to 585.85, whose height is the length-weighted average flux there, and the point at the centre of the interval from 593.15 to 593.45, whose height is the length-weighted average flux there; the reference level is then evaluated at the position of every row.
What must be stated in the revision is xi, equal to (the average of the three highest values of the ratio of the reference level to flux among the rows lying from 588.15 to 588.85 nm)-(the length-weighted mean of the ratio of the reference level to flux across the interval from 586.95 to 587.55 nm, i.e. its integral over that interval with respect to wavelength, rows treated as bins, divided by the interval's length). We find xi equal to -0.05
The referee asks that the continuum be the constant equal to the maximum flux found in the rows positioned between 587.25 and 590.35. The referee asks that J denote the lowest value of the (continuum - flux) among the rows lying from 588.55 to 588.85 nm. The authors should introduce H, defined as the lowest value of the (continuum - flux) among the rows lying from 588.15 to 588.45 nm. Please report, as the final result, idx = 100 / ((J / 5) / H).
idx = 257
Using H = 1.3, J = 2.61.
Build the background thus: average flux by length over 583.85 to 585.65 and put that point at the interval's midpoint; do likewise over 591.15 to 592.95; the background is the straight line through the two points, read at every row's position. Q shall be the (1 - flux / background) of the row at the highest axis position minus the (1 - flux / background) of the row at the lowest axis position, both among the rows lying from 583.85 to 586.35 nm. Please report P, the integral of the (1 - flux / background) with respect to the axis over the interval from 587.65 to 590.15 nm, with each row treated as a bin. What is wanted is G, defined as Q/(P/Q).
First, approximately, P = 0.036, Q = 0.15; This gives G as 0.59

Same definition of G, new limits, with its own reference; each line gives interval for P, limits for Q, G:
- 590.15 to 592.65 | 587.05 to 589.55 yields 1.15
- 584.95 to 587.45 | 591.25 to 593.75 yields 0.21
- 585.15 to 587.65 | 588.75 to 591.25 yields 0.16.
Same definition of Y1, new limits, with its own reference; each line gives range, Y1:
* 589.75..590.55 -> 589.8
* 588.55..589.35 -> 589.1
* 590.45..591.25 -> 591.2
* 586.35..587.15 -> 586.7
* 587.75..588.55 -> 588.4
